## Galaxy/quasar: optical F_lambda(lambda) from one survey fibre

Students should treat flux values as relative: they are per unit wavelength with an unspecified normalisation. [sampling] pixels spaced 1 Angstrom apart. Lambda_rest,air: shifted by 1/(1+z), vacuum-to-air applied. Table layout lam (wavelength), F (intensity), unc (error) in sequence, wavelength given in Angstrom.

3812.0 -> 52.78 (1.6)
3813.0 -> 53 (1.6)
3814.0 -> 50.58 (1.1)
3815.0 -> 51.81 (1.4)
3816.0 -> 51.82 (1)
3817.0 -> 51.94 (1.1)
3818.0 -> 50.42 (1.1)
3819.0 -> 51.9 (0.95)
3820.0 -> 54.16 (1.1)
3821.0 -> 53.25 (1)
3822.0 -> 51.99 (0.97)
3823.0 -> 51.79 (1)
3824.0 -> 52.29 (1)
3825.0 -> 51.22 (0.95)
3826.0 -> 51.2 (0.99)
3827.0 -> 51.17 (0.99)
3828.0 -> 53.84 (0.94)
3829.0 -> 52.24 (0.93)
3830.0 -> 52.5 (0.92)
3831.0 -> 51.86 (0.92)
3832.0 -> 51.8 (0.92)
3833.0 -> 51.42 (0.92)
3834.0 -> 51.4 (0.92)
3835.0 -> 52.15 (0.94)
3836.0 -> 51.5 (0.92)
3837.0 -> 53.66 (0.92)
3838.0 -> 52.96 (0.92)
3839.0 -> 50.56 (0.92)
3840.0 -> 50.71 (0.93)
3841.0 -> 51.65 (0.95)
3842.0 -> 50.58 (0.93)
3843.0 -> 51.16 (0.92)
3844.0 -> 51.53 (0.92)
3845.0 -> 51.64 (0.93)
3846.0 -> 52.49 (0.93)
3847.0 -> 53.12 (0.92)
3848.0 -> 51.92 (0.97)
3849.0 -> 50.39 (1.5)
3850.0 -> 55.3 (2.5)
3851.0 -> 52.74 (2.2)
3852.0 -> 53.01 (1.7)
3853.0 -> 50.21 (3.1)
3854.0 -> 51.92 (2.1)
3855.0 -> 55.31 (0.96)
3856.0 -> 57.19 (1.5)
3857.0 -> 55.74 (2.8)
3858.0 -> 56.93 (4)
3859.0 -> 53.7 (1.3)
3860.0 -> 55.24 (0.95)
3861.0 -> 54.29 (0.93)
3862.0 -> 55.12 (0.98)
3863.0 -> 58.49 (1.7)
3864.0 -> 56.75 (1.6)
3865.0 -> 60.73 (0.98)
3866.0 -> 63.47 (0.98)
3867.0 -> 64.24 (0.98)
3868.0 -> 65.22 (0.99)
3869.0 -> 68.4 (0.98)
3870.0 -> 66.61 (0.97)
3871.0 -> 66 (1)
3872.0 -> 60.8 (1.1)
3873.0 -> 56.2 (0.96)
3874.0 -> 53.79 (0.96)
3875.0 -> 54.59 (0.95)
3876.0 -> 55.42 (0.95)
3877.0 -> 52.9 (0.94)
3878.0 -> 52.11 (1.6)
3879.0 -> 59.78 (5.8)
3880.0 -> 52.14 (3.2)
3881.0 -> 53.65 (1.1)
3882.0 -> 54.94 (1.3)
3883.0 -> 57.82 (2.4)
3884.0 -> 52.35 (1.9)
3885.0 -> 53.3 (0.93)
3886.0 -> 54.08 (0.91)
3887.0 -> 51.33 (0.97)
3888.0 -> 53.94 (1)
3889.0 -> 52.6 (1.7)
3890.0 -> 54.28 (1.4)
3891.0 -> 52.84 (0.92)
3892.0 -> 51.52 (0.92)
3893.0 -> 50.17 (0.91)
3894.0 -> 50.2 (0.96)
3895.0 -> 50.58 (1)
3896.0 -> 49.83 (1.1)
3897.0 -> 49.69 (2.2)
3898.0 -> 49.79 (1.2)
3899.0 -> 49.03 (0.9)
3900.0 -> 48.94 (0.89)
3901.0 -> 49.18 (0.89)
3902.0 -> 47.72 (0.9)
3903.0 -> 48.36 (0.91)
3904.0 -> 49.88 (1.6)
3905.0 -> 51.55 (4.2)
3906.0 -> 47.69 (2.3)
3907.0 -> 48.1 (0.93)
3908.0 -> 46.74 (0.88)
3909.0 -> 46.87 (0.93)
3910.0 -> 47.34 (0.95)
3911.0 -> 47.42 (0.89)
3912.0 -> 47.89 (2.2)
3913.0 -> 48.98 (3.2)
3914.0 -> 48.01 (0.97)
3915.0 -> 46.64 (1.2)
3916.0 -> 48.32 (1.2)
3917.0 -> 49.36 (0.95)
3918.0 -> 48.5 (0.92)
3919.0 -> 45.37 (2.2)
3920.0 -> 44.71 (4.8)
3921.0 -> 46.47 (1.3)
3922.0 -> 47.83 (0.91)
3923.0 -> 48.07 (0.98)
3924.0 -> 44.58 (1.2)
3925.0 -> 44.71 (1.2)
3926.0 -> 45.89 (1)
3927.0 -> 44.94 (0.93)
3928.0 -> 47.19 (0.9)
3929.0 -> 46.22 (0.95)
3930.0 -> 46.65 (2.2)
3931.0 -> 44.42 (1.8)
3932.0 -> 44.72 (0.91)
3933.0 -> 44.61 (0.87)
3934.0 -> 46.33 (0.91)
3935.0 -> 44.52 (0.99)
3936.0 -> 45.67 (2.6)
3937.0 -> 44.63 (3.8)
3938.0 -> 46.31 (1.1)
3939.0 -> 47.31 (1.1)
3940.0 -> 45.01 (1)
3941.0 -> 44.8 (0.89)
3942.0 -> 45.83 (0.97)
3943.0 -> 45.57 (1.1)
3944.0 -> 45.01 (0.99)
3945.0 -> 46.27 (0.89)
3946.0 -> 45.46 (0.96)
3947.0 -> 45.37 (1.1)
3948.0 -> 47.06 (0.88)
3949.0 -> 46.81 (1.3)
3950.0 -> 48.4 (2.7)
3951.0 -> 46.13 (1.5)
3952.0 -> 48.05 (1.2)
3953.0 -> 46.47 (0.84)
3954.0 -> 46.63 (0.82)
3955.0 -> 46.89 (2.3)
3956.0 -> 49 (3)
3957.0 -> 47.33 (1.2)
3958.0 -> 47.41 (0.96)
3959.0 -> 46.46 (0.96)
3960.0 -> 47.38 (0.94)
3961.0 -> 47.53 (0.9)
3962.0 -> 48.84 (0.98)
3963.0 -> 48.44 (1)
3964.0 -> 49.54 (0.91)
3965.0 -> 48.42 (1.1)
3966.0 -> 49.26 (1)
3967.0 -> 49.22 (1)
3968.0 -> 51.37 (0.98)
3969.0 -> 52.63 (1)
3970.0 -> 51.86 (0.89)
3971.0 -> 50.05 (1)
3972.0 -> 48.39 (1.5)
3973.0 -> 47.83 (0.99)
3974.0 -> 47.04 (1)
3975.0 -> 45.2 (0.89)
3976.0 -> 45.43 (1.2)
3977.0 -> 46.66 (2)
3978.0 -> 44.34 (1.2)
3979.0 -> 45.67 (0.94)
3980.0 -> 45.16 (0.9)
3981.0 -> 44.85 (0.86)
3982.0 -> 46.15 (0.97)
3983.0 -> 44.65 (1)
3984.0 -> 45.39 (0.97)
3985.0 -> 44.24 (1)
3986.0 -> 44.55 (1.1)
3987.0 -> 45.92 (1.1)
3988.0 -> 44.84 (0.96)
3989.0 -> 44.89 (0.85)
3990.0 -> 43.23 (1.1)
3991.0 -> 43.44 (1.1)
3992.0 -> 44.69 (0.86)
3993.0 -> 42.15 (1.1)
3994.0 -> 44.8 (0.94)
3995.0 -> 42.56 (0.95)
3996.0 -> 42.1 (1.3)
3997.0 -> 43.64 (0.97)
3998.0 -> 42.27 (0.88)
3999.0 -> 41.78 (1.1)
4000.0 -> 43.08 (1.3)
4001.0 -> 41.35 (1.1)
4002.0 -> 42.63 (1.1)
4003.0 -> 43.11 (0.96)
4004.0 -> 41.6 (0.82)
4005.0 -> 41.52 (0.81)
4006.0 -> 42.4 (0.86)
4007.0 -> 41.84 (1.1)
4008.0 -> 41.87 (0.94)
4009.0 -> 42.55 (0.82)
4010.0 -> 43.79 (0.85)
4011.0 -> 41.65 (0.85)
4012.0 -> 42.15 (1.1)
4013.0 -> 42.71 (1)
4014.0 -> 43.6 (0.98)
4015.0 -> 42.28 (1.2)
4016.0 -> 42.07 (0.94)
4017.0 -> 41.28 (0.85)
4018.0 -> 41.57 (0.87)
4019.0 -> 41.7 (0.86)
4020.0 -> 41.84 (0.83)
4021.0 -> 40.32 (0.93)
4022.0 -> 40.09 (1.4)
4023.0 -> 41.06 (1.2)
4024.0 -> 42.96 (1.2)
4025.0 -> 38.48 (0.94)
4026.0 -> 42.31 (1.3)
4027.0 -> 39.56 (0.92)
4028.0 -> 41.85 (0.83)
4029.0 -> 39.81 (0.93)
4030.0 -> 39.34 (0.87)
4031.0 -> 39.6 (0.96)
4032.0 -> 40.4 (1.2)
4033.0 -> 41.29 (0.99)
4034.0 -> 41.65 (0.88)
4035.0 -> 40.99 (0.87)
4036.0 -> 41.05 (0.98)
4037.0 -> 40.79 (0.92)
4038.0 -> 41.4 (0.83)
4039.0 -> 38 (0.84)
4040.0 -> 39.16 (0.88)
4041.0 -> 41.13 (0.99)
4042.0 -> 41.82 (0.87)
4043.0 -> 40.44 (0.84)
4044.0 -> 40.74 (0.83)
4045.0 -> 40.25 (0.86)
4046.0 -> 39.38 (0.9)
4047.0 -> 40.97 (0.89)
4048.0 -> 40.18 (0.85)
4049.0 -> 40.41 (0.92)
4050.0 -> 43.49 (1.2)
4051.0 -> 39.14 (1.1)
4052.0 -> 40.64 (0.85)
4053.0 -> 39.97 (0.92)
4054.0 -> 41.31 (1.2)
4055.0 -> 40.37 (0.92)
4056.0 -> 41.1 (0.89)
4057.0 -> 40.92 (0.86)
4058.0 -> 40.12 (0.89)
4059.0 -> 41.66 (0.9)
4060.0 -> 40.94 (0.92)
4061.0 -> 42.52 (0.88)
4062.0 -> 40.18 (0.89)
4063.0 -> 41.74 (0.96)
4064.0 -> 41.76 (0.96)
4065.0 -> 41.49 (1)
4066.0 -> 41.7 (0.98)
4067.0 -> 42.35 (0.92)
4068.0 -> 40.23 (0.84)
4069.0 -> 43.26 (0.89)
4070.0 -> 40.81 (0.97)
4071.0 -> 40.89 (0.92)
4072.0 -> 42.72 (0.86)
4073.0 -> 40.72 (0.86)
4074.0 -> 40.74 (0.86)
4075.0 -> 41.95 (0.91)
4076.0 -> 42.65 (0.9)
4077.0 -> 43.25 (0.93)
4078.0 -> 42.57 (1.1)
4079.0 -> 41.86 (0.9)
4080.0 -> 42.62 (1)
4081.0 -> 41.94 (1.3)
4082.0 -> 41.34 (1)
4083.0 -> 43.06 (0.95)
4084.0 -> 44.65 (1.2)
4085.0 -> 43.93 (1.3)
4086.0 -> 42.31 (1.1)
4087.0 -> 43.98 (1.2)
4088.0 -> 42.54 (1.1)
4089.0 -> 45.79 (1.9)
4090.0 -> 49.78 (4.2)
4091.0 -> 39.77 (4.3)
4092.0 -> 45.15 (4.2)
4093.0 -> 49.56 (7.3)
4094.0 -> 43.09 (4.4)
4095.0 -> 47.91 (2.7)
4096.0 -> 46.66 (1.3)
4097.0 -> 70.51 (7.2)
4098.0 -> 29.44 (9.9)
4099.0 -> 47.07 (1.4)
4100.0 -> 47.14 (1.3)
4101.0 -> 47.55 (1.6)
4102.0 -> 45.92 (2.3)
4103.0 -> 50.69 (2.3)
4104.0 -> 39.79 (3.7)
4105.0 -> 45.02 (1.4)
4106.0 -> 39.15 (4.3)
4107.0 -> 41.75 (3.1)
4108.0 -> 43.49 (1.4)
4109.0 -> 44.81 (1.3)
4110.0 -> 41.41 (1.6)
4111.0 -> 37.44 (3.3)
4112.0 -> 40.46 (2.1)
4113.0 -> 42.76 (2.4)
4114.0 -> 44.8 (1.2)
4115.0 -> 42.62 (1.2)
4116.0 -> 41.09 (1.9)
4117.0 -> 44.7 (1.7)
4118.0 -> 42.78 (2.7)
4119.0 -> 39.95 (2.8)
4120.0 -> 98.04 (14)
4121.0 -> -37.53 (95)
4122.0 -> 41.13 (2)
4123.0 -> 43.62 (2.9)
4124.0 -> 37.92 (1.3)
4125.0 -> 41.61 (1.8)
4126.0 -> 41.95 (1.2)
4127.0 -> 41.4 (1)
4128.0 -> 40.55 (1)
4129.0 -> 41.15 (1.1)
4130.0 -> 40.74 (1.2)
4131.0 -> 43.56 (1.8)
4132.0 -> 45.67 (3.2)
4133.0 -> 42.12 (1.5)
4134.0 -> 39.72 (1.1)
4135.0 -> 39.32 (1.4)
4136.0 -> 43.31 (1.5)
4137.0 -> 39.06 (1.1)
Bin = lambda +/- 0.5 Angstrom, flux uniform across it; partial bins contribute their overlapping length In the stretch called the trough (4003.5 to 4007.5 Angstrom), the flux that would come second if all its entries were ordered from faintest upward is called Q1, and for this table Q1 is 41.6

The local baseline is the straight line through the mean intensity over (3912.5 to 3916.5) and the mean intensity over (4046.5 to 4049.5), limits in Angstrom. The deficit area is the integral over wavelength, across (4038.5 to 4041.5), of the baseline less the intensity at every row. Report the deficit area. 4.6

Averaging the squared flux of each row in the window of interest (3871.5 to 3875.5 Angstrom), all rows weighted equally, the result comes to 3182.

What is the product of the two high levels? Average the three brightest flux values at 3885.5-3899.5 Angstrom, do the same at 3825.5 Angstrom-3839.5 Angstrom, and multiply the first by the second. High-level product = 2894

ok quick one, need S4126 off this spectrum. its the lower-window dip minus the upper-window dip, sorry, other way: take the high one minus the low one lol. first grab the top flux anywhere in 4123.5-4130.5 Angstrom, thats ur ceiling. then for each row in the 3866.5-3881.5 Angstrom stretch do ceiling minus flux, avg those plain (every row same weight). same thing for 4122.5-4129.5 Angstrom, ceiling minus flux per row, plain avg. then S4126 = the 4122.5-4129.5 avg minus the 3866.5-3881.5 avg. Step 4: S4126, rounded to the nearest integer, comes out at 18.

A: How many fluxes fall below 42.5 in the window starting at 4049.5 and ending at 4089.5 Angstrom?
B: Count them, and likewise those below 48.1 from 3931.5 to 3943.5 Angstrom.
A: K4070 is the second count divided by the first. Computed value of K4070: 0.5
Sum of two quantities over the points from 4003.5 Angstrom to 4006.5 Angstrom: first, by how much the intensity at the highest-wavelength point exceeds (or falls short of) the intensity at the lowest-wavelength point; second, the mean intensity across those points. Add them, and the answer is 43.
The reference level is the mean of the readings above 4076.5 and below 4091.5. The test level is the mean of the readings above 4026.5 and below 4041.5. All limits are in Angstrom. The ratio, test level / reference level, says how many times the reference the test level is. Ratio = 0.93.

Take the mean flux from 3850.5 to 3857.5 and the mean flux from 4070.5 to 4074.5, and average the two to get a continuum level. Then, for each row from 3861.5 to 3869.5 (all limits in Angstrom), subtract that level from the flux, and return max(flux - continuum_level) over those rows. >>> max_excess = 21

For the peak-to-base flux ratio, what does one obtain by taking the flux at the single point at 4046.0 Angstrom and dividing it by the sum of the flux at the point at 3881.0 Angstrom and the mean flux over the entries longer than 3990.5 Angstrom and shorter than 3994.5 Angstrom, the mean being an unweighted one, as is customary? 0.404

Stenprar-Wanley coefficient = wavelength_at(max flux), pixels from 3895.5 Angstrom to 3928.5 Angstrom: 3905.0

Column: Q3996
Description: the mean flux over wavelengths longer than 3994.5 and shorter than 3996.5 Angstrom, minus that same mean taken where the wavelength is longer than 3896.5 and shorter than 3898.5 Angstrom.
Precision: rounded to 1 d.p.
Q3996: -7.4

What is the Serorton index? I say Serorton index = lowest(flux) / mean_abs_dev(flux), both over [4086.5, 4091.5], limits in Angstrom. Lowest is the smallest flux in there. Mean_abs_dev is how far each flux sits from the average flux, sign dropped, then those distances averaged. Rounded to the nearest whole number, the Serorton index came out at 15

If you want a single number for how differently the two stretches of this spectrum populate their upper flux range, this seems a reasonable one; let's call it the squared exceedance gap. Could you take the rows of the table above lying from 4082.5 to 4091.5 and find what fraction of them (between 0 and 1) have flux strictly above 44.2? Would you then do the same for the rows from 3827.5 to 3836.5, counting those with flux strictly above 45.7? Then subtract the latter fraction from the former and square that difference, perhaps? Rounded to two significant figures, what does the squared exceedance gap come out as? 0.44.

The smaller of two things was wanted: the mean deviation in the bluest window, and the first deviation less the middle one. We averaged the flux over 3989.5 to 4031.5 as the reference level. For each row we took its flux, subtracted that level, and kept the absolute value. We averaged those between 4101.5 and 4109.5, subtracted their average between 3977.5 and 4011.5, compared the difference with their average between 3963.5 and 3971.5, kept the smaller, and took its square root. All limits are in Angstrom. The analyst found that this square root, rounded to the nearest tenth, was 1.2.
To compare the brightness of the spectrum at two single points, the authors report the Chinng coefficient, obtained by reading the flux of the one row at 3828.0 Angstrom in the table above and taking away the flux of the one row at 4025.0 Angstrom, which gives 15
